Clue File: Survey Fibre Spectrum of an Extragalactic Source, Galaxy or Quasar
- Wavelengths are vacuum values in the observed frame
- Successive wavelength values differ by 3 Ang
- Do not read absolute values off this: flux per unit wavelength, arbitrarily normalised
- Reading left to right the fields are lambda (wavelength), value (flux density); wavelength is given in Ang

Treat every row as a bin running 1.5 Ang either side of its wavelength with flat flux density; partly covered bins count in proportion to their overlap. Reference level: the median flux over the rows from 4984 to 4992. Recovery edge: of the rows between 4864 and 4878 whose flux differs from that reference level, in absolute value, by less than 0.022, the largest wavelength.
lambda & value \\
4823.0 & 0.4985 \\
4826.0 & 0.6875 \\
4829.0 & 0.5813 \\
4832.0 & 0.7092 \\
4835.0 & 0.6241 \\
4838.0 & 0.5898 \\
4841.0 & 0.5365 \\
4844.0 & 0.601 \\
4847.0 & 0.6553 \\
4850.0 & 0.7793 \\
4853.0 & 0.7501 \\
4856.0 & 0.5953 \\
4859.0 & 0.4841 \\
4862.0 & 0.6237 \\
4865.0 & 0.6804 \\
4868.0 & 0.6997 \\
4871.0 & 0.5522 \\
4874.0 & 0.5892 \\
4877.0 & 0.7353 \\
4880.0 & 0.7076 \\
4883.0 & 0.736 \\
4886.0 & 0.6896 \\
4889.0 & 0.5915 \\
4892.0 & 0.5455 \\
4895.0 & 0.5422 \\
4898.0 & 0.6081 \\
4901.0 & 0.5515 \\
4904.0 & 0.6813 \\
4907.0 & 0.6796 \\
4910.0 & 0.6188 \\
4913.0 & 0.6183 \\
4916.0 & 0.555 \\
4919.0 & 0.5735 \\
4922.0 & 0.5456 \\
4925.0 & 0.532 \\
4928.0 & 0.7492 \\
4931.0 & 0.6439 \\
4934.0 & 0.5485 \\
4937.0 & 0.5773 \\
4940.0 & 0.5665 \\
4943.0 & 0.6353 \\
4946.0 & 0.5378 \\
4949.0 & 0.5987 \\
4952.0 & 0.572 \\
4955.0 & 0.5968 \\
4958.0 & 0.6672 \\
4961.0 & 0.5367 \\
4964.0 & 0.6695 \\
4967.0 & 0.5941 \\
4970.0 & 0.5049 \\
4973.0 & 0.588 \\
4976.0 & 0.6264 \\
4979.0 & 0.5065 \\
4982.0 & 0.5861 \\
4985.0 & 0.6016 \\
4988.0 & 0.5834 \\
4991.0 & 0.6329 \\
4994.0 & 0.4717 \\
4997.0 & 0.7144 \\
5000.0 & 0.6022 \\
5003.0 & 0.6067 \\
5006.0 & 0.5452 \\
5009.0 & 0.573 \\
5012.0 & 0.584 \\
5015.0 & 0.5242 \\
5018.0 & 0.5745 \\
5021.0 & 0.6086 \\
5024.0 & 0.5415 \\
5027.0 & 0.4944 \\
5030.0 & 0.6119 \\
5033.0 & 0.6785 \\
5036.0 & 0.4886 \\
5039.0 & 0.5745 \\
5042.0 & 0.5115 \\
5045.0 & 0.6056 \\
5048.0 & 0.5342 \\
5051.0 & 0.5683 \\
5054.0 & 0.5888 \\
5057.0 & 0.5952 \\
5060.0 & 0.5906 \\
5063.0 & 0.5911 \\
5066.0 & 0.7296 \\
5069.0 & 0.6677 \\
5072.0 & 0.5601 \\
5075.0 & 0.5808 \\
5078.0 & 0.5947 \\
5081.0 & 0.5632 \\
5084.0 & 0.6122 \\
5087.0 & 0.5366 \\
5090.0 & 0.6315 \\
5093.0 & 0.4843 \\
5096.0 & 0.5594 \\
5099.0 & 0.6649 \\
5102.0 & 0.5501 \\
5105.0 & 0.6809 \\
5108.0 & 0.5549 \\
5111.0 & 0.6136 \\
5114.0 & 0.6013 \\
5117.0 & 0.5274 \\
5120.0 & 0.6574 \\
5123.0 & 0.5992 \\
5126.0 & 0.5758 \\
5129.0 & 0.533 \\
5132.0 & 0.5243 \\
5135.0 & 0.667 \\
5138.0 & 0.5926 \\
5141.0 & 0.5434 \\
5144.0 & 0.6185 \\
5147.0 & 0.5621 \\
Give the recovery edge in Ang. 4874.0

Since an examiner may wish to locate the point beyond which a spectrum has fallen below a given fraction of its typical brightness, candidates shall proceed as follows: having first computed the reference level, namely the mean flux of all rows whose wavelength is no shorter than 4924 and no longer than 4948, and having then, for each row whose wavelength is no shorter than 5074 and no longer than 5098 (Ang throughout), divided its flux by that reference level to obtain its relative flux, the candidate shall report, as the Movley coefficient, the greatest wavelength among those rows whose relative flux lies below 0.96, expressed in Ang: 5096.0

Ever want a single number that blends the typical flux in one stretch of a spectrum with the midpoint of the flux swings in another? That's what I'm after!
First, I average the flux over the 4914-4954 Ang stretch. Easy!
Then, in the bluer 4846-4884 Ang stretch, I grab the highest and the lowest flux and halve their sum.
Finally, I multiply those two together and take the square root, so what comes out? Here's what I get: 0.609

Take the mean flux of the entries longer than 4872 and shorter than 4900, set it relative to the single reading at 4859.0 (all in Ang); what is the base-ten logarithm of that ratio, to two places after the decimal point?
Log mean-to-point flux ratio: 0.12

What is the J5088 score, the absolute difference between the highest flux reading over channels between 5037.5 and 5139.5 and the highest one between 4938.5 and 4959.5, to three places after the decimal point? 0.062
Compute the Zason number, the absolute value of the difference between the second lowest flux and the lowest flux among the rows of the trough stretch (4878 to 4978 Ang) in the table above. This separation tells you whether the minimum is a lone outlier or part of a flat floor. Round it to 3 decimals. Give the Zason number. 0.027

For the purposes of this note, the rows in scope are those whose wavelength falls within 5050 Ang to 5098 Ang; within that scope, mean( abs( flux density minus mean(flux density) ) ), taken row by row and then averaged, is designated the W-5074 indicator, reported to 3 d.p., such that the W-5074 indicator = 0.036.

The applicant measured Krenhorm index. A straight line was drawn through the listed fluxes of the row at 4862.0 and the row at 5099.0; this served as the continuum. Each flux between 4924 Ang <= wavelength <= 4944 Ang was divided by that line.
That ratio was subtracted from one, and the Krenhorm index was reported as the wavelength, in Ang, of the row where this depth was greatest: 4925.0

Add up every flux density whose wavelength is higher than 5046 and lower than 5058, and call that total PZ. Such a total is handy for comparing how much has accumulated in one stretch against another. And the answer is 2.29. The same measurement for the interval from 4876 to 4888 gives 2.87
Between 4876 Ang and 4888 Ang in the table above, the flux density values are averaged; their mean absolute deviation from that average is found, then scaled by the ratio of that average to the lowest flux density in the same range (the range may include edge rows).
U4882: 0.019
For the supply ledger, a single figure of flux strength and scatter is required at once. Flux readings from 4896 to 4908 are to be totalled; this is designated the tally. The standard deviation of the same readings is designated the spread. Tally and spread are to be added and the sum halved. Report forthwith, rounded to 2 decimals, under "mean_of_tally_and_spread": 1.29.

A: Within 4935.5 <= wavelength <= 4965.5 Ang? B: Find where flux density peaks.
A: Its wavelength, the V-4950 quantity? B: 4964.0 Ang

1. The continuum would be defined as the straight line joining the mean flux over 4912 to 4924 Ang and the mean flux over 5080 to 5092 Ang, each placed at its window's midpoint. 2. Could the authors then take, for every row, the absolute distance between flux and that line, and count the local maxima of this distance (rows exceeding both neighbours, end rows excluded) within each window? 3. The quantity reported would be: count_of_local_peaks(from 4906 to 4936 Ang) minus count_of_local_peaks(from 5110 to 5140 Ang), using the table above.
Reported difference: -1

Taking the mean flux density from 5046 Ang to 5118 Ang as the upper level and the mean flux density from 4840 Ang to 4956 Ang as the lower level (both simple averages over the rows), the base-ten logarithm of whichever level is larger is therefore -0.209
